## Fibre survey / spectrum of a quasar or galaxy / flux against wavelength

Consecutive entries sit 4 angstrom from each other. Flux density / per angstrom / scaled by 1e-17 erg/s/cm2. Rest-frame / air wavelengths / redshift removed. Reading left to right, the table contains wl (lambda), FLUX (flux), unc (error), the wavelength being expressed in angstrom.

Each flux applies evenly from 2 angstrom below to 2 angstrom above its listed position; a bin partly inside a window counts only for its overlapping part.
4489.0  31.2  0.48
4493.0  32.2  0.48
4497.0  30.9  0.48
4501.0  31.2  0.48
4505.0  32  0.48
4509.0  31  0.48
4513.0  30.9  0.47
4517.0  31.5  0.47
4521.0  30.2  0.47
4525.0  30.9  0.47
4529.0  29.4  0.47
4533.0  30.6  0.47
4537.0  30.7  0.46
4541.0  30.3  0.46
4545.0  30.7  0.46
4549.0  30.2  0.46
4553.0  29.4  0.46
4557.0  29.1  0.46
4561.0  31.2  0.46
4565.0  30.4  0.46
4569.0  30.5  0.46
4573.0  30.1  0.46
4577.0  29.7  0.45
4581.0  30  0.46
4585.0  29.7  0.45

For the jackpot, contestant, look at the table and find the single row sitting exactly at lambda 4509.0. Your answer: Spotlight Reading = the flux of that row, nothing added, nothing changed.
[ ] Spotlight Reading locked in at 31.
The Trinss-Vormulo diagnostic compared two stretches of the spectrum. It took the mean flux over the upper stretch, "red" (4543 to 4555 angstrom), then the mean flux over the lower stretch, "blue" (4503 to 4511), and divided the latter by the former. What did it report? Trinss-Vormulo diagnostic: 1.05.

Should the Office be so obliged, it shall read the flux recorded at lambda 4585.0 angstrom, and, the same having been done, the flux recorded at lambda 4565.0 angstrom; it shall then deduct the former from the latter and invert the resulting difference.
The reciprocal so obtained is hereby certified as 1.43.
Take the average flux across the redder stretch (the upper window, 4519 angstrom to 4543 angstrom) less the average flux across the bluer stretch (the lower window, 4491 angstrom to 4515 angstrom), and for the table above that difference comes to -1.0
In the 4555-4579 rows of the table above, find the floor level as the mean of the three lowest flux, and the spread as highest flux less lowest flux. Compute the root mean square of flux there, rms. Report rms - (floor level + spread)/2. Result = 14.31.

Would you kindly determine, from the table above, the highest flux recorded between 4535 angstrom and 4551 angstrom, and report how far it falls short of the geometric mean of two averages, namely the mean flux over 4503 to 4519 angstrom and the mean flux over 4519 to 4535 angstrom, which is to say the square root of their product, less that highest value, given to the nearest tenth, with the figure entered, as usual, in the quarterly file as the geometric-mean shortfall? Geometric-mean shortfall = 0.1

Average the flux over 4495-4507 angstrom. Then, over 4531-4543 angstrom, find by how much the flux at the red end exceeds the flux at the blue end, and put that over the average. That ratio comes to -0.010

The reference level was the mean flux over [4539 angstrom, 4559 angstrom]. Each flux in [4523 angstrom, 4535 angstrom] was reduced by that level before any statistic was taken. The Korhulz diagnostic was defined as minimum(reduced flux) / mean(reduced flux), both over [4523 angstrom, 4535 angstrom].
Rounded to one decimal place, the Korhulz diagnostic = -1.5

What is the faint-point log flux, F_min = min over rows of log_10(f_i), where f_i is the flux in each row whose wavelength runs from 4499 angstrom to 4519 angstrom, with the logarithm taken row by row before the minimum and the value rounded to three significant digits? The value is 1.49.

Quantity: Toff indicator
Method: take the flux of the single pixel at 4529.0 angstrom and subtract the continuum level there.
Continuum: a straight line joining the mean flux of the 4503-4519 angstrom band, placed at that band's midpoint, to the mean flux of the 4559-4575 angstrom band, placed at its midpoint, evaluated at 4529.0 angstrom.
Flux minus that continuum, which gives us -1.69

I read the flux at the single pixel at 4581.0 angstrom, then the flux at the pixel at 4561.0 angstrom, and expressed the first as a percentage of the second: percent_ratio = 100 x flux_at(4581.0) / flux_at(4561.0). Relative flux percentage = 96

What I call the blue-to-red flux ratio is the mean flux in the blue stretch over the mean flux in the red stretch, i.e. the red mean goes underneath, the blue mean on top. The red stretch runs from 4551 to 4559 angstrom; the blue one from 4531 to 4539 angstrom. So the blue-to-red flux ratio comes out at 1.05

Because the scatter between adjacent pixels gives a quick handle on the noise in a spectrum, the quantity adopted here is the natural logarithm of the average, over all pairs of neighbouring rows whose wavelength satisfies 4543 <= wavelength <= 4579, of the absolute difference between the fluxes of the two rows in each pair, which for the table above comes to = -0.39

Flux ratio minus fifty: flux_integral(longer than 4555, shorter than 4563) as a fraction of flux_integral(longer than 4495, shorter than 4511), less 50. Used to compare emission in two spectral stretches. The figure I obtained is -49.5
